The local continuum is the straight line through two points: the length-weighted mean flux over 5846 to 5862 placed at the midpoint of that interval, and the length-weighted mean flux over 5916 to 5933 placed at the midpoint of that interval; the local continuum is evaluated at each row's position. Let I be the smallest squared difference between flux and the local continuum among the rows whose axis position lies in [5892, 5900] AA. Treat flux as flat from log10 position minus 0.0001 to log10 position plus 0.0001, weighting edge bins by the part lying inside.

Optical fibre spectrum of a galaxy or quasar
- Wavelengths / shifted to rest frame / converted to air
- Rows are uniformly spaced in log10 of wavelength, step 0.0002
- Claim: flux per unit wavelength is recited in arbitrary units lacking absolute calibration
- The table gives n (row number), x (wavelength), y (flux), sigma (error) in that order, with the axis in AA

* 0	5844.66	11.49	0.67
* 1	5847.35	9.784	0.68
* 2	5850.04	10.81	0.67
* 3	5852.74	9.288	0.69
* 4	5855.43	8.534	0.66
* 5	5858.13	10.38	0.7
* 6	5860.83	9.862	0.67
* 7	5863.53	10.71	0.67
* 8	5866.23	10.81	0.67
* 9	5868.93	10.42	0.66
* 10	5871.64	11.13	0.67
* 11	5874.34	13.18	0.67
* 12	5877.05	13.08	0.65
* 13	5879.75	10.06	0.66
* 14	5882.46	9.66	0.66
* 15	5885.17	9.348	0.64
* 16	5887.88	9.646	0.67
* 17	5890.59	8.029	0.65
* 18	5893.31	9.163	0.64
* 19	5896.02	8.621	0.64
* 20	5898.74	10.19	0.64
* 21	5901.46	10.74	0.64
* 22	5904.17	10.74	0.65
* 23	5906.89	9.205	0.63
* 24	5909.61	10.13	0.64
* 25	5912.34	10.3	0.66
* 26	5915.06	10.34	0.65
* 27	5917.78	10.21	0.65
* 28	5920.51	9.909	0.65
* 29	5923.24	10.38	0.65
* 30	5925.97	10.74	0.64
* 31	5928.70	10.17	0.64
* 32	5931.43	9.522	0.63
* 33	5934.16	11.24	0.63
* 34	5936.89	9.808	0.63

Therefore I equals 0.03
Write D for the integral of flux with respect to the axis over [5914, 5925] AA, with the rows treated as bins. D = 112.4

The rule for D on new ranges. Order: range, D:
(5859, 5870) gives 114.9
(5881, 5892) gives 100.9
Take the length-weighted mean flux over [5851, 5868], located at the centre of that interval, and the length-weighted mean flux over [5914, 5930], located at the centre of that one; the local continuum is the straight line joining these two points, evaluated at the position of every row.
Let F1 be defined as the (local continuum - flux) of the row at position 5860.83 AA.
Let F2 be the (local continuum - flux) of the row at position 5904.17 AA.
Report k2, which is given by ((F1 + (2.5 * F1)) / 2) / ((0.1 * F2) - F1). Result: -1.16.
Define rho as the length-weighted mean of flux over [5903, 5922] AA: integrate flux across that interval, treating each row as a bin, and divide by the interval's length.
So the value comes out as 10.1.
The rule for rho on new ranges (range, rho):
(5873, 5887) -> 11.0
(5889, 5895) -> 8.6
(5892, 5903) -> 9.7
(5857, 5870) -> 10.4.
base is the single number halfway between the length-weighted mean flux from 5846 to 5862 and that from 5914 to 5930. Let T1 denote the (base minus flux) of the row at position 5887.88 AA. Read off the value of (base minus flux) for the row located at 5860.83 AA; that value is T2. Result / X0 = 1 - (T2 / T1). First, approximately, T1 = 0.4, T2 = 0.2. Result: 0.6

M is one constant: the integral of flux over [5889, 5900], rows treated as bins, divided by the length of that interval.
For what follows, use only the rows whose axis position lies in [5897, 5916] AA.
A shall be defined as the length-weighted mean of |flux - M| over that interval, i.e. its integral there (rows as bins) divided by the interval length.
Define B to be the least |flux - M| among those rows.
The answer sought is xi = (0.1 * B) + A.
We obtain 1.23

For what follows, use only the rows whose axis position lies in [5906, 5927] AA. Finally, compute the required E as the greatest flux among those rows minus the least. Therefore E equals 1.5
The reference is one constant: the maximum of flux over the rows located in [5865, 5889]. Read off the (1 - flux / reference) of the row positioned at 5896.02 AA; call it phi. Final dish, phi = 0.35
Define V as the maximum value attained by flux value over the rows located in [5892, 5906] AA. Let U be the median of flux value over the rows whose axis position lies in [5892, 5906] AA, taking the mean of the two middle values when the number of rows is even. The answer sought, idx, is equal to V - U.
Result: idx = 0.55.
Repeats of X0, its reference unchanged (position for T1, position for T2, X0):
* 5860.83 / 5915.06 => 2.8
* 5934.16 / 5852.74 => 1.6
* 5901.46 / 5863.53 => 0.0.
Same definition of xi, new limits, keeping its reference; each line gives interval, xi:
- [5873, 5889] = 1.88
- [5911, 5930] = 1.38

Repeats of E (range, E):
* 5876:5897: 5.1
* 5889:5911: 2.7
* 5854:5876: 4.6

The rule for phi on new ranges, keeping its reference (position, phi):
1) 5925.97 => 0.19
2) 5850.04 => 0.18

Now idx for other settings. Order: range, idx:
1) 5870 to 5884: 2.05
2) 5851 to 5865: 0.85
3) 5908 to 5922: 0.13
